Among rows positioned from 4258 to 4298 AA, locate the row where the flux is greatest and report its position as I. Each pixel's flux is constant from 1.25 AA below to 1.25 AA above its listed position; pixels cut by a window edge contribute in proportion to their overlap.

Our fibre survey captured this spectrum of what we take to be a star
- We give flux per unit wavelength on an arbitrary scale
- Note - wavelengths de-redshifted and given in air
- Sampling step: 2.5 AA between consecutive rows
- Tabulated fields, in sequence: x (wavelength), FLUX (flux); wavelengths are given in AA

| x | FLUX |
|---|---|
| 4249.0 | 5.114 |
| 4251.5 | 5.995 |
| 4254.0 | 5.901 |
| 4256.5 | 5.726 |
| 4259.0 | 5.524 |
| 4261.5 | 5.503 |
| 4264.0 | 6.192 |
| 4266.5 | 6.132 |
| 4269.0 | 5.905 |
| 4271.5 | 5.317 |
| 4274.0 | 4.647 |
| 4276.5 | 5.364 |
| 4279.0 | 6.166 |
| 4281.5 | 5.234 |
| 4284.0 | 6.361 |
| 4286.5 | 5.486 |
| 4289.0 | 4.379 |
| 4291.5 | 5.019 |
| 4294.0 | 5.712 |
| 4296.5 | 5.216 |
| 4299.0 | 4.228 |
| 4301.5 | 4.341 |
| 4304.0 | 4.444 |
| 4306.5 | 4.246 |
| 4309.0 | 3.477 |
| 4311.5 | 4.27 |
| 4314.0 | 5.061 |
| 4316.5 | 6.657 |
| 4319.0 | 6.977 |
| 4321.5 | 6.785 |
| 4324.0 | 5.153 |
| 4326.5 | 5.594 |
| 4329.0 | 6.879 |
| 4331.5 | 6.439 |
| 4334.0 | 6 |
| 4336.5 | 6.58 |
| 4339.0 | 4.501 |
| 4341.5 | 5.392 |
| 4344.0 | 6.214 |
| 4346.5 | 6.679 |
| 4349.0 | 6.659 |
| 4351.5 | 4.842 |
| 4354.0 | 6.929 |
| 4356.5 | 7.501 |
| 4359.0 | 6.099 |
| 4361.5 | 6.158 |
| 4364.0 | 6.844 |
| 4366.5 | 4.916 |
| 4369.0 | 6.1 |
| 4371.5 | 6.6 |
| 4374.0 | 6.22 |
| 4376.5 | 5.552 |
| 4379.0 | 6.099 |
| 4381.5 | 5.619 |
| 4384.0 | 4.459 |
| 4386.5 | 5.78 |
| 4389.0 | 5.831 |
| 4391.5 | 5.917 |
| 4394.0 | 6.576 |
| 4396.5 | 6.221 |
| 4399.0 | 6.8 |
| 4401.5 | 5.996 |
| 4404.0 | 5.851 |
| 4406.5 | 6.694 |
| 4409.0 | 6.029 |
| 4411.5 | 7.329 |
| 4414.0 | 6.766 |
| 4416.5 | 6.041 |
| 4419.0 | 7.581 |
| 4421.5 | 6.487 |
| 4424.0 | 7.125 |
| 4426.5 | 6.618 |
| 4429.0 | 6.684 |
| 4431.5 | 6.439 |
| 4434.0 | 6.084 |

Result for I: 4284.0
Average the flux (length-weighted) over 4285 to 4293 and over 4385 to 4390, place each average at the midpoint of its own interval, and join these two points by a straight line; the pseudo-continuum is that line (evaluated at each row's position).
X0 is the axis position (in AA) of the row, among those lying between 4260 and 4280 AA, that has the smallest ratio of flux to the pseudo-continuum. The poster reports 4274.0 AA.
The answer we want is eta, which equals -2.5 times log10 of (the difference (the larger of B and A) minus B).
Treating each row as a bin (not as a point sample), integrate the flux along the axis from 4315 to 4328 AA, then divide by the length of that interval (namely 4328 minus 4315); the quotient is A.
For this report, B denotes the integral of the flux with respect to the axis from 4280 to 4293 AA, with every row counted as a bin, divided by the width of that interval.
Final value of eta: 0.1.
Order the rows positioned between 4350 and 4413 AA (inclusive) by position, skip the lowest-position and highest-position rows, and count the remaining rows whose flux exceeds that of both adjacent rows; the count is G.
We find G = 7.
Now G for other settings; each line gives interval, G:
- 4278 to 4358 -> 7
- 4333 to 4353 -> 2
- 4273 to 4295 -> 2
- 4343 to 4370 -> 3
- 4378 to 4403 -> 2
